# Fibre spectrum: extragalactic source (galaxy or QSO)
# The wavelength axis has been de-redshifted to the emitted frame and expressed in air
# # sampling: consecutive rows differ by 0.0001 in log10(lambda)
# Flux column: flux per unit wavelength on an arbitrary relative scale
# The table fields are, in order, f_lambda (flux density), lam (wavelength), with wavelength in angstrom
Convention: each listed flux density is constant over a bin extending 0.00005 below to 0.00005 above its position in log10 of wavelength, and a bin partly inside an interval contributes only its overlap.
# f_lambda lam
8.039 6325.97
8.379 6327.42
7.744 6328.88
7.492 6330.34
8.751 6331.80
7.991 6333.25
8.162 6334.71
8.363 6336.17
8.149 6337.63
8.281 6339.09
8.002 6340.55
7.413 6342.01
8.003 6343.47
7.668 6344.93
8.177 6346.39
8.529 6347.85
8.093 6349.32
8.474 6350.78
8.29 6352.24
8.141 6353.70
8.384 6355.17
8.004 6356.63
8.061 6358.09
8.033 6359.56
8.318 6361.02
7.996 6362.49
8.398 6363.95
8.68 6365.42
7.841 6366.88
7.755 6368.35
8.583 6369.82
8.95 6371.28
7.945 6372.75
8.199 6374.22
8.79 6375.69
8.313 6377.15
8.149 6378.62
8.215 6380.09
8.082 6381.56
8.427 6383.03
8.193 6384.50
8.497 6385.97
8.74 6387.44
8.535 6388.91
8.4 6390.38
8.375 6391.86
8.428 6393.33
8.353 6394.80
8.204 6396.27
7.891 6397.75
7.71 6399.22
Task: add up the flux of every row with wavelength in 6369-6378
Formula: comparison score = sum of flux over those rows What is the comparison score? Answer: 50.8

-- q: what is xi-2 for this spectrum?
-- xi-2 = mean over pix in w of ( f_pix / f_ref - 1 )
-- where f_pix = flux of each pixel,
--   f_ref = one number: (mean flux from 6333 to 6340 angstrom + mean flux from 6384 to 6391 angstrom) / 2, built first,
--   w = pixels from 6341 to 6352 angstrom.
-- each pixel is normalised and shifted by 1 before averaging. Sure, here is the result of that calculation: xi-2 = -0.034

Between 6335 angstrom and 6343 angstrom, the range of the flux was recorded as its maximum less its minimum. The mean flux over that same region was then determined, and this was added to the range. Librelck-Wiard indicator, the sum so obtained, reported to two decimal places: 8.99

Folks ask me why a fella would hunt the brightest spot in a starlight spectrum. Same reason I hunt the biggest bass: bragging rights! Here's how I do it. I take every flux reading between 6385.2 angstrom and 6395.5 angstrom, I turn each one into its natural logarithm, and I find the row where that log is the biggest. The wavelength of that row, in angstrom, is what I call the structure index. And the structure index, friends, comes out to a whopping 6387.44 angstrom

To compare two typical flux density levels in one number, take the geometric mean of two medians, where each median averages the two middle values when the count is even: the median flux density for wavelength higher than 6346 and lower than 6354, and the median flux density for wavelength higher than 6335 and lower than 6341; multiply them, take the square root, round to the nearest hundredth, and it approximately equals 8.22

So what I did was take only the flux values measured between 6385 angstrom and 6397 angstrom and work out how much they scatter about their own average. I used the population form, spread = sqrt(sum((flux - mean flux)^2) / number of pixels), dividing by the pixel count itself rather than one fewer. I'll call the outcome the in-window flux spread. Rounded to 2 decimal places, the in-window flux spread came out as 0.15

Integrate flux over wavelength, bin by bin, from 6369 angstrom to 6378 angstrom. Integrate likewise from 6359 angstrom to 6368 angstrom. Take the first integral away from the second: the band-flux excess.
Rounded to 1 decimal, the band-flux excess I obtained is -2.3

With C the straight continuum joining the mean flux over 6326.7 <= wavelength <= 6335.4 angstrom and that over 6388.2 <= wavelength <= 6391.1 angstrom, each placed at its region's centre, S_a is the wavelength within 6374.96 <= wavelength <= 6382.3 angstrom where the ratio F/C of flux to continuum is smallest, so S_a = 6381.56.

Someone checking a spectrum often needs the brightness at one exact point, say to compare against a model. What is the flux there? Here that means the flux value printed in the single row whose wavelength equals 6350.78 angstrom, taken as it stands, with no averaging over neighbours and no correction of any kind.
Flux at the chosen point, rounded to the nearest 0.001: 8.474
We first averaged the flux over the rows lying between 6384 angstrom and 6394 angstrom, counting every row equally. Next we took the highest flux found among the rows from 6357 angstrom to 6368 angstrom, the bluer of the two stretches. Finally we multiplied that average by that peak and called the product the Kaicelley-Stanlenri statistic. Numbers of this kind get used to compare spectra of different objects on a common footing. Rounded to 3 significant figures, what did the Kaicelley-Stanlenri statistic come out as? 73.4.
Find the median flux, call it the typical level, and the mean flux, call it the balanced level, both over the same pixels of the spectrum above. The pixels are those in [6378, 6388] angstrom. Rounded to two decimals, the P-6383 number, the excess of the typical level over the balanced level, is -0.11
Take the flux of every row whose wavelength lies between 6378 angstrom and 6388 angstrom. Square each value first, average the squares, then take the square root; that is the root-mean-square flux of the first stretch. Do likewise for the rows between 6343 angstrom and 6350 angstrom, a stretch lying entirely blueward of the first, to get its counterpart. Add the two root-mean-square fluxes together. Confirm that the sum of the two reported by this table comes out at 16.4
